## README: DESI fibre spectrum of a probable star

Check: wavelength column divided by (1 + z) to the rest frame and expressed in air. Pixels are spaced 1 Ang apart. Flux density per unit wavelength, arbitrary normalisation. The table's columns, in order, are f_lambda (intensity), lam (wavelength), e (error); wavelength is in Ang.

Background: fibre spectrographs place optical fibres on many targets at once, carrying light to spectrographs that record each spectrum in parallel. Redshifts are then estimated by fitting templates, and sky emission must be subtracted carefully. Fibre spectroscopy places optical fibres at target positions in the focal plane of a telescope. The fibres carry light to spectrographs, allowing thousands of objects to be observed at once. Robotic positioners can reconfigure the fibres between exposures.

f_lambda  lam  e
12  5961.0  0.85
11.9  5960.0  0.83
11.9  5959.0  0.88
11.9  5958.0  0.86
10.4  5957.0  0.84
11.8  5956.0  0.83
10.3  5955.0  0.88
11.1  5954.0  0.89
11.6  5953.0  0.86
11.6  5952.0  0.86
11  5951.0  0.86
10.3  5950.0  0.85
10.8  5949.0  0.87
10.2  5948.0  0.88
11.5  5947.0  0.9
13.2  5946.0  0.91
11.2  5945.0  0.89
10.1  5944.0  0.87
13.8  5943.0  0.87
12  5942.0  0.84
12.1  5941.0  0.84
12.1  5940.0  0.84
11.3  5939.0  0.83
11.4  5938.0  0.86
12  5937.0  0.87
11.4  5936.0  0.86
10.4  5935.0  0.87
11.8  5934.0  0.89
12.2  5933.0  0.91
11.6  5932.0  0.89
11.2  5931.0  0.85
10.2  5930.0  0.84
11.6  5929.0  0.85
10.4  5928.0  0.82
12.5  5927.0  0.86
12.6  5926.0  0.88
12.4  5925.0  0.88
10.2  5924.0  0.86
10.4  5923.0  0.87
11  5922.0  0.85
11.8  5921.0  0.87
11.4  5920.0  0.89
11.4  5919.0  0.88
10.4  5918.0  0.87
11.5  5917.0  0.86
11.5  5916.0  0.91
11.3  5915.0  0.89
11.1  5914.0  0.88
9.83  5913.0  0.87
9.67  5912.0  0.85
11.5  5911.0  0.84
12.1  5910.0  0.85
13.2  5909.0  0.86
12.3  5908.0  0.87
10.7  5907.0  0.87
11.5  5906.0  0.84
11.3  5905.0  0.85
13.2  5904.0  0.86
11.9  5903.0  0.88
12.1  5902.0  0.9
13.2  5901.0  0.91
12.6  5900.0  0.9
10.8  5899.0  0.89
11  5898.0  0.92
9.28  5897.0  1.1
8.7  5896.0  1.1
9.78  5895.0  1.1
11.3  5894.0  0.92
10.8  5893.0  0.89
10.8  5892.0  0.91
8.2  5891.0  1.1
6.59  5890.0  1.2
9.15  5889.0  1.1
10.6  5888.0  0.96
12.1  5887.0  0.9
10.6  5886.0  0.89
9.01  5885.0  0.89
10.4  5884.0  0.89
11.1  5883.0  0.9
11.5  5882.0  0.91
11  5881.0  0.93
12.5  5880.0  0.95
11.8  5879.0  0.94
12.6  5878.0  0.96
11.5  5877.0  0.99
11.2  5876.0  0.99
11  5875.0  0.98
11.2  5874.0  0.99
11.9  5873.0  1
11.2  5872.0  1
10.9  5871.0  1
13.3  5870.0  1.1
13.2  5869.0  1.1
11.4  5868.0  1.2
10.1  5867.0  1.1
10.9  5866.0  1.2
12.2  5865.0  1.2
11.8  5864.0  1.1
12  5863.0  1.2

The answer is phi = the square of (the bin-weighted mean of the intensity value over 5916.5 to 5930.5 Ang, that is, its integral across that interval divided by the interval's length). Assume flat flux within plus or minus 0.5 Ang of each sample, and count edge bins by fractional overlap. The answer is 127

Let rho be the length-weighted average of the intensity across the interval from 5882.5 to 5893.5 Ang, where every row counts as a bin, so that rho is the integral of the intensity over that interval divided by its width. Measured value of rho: 9.9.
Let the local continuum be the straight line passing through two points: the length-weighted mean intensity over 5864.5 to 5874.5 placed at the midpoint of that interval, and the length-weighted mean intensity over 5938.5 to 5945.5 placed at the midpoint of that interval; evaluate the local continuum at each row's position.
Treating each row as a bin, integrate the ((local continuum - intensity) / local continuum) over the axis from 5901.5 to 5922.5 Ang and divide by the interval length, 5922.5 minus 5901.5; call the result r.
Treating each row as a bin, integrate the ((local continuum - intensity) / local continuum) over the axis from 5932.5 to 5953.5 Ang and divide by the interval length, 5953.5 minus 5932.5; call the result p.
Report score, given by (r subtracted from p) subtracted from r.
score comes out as 0.022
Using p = 0.024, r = 0.023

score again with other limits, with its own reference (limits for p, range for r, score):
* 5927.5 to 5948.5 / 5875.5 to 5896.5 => 0.170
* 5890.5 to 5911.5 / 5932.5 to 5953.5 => 0.008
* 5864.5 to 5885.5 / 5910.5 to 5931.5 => 0.086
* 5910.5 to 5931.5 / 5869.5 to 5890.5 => 0.059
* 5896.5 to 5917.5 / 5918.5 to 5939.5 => 0.046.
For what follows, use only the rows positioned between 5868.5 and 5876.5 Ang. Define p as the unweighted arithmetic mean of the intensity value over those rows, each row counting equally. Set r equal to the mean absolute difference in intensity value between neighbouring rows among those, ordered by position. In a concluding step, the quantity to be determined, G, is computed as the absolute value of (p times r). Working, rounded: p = 11.7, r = 0.66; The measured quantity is 7.7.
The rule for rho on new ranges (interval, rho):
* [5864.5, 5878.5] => 11.6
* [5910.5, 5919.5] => 10.9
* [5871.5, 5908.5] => 11.0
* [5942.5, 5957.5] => 11.3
